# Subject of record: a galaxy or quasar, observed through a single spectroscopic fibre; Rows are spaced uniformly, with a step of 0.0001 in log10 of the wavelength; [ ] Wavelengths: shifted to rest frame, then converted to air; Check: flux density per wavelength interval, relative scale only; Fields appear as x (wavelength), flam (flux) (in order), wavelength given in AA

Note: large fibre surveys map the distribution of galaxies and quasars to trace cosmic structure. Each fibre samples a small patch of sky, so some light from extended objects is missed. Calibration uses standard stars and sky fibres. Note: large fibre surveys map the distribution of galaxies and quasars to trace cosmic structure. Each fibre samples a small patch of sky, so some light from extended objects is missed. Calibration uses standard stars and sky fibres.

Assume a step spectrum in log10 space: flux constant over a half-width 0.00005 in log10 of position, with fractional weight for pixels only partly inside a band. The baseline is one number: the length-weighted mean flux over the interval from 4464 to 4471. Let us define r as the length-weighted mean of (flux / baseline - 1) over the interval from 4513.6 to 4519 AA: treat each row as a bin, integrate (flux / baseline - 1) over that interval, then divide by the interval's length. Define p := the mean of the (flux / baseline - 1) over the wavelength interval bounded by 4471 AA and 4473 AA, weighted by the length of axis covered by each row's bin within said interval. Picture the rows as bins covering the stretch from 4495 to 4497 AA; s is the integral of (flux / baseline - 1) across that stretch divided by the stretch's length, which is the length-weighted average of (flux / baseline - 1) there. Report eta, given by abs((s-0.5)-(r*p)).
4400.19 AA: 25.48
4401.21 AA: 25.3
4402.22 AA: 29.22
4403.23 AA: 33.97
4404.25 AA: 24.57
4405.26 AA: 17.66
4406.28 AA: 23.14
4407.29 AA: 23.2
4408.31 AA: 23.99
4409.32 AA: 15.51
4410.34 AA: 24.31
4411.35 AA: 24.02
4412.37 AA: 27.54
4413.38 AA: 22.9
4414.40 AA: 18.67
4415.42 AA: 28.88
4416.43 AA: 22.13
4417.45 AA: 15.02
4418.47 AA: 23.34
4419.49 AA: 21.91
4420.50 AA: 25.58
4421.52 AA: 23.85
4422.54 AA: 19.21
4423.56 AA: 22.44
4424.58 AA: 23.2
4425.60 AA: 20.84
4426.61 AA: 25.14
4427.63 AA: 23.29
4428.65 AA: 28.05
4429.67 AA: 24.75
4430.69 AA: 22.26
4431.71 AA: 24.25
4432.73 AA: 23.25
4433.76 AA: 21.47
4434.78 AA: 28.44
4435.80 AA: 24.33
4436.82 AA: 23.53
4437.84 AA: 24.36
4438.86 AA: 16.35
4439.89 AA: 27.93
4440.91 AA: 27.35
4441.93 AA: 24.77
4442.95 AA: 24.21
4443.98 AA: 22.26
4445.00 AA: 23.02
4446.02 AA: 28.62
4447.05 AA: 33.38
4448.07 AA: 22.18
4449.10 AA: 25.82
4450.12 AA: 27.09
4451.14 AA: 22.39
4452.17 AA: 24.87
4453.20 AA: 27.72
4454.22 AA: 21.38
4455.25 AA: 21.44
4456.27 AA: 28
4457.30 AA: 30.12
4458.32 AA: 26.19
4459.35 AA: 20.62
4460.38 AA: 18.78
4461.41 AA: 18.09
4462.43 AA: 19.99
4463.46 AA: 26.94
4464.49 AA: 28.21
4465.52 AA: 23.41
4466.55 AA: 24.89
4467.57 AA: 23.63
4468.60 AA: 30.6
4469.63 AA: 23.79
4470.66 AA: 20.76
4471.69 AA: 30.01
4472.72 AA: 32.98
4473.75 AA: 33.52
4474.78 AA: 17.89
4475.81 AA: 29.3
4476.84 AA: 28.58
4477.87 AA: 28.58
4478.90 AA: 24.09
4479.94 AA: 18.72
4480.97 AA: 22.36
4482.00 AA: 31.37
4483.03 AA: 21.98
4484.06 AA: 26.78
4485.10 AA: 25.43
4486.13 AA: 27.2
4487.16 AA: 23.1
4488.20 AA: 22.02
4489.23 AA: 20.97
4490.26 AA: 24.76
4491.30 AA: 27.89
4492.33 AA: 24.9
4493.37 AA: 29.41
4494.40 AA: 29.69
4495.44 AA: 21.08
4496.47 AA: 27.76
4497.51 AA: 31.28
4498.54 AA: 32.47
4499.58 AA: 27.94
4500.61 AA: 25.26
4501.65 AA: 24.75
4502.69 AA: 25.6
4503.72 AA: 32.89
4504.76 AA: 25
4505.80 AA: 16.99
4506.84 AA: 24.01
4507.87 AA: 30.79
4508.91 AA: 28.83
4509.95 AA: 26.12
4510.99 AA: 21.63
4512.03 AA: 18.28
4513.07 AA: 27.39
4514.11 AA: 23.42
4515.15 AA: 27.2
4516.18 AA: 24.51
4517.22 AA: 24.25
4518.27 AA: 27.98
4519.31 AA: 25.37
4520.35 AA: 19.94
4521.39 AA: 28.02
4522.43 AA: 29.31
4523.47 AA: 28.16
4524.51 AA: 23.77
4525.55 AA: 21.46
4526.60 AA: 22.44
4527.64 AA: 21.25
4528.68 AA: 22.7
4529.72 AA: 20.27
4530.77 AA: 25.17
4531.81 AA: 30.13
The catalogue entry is 0.53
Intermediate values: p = 0.21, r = 0.01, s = -0.02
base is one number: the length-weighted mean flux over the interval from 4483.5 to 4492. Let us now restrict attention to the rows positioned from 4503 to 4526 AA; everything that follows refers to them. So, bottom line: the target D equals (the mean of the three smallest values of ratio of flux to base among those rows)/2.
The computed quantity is 0.372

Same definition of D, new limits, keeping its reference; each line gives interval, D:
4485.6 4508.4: 0.397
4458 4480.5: 0.368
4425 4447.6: 0.395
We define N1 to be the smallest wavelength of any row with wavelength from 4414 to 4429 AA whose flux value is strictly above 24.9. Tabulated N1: 4415.42 AA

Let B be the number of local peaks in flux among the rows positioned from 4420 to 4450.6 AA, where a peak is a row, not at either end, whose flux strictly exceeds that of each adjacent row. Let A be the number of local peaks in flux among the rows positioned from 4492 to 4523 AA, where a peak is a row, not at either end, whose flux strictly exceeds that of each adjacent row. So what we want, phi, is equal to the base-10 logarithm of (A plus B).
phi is 1.18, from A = 7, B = 8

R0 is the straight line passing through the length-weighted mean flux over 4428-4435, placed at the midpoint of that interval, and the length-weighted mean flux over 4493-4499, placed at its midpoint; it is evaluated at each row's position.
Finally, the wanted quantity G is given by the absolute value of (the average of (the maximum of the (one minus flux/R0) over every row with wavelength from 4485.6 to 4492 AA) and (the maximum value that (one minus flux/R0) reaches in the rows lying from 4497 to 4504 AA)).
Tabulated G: 0.20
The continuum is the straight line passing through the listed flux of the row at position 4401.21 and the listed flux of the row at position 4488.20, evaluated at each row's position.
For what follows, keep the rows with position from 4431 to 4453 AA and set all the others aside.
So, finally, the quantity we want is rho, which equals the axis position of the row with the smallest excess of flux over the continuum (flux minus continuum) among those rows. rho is 4438.86 AA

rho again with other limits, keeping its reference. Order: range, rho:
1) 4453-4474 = 4461.41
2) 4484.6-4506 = 4505.80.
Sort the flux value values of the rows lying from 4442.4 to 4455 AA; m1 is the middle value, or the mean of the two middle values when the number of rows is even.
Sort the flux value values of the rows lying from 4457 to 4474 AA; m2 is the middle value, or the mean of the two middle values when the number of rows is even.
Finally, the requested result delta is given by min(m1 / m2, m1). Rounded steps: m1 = 24.5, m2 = 24.9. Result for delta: 0.99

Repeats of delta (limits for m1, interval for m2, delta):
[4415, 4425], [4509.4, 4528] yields 0.94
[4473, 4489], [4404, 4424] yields 1.10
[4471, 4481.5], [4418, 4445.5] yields 1.21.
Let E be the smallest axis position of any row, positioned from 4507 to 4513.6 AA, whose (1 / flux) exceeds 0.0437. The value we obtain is 4510.99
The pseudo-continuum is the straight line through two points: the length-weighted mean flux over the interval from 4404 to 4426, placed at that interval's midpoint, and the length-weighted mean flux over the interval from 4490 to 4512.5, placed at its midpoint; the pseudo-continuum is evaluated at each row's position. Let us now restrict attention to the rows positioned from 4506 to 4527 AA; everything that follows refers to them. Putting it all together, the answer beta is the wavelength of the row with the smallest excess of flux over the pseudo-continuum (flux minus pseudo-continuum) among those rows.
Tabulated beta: 4512.03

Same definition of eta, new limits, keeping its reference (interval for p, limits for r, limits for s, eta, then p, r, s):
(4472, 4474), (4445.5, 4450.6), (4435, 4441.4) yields 0.57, 0.31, 0.09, -0.04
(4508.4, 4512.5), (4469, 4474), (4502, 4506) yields 0.47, -0.05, 0.11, 0.02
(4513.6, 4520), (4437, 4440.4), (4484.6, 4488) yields 0.51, 0.01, -0.09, -0.01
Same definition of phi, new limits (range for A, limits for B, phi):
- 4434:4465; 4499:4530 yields 1.15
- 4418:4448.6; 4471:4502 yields 1.23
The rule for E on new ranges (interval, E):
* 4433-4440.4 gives 4433.76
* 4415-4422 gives 4416.43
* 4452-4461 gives 4454.22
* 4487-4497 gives 4488.20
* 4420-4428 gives 4422.54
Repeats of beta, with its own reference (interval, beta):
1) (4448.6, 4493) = 4474.78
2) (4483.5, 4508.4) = 4505.80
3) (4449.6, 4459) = 4454.22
